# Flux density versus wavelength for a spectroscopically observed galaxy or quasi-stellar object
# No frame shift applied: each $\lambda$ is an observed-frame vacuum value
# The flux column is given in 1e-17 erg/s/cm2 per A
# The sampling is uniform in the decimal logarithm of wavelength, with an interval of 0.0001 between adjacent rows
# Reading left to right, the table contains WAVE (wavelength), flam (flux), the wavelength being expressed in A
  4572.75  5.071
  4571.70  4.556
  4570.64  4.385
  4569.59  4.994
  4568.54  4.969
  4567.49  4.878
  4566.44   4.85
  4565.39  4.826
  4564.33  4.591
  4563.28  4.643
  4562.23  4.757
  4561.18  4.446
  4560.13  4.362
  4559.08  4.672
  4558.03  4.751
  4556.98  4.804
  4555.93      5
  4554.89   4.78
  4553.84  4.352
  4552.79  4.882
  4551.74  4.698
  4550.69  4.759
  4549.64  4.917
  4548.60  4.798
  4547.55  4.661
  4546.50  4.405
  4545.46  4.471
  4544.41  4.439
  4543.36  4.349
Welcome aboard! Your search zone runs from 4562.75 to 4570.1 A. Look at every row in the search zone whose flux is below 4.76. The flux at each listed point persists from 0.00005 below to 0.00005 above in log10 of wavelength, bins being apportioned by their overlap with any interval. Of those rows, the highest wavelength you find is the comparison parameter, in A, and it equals 4564.33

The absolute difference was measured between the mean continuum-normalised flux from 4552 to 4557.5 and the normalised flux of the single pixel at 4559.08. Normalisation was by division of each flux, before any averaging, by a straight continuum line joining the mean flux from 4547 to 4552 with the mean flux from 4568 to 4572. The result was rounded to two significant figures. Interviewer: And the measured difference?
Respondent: 0.018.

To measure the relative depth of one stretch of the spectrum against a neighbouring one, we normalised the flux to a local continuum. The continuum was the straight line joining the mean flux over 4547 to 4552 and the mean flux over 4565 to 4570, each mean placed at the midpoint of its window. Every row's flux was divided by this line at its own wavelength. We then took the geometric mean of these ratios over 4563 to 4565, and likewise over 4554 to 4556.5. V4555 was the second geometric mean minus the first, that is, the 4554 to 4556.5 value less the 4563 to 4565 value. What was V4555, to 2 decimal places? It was 0.07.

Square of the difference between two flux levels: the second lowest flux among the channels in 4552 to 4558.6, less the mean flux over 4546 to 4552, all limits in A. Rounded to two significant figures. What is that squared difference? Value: 0.0020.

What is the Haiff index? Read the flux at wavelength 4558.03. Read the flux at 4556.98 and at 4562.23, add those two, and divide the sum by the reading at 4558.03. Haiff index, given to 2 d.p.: 2.01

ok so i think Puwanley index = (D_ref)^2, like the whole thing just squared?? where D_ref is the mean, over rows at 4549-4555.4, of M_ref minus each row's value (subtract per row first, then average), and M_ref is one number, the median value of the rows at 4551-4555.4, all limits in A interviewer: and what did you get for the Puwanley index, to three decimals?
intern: 0.000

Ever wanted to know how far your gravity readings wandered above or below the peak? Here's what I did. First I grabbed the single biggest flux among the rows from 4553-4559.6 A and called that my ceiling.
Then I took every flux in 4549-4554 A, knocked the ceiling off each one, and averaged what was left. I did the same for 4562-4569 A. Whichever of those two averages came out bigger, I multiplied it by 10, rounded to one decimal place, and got -2.1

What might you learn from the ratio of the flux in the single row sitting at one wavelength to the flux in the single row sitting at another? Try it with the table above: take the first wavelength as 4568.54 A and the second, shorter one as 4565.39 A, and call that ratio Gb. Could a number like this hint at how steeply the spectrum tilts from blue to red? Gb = 1.03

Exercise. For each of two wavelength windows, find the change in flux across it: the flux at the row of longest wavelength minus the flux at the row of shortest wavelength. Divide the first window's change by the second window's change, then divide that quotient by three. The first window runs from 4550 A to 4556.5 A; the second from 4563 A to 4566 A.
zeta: 0.44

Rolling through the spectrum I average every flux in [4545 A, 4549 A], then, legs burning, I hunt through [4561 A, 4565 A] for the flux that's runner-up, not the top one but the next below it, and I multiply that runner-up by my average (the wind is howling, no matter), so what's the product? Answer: 21.3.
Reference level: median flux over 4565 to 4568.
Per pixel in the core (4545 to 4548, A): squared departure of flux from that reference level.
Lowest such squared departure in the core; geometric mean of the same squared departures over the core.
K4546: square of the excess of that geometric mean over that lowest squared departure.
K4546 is 0.0042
